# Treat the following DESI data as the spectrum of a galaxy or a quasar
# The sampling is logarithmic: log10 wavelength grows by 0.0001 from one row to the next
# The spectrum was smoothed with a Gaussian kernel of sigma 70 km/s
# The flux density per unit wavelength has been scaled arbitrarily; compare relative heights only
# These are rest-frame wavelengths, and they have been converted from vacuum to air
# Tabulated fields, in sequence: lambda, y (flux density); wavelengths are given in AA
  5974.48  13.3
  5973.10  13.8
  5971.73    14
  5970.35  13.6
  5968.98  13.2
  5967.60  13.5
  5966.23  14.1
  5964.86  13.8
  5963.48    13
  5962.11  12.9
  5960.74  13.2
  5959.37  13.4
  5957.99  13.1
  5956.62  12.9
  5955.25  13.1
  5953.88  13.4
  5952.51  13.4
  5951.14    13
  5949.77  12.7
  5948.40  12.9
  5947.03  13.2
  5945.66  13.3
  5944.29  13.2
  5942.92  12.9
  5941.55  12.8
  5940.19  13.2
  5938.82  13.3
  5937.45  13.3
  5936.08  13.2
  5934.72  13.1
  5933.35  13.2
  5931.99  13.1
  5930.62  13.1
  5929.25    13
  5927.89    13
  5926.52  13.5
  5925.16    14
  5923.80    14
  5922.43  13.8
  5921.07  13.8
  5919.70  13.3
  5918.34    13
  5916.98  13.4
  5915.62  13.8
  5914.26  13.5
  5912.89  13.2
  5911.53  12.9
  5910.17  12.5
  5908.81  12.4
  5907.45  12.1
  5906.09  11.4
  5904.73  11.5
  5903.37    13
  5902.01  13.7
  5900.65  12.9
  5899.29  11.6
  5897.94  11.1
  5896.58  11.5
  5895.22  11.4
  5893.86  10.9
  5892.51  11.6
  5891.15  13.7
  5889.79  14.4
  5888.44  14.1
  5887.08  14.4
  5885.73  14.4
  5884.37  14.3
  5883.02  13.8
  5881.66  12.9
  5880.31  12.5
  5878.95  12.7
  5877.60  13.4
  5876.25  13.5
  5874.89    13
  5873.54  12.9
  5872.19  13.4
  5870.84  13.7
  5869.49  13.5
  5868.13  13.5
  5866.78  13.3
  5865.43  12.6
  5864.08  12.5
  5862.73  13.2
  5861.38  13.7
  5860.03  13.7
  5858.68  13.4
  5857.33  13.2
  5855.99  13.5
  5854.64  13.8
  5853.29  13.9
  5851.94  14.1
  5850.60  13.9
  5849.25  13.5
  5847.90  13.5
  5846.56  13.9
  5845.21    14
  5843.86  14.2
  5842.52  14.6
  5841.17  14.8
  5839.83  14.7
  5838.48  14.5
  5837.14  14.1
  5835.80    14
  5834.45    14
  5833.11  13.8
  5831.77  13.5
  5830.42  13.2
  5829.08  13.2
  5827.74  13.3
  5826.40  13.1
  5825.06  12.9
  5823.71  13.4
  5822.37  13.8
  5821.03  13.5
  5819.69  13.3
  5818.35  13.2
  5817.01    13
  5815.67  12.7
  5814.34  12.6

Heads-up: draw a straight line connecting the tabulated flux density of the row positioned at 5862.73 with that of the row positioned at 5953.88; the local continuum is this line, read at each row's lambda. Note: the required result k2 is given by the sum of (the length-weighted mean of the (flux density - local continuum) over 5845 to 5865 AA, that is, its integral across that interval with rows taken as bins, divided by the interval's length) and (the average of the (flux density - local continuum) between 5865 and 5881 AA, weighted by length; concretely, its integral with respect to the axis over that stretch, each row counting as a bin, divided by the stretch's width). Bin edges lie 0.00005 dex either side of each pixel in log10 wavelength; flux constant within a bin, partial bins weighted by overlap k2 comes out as 0.33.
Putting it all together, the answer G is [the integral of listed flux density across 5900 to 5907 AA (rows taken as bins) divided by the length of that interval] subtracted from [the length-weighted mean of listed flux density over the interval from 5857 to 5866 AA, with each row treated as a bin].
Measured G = 0.7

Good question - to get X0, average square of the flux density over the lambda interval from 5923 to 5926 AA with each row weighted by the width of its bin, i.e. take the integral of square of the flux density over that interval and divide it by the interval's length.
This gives 195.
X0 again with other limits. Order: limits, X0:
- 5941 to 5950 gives 169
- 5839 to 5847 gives 207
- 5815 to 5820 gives 170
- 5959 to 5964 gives 172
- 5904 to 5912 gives 147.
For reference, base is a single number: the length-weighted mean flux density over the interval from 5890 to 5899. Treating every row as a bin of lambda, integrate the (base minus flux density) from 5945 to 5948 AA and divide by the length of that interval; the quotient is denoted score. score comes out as -1.4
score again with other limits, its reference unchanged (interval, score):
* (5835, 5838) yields -2.2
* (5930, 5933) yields -1.3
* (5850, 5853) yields -2.2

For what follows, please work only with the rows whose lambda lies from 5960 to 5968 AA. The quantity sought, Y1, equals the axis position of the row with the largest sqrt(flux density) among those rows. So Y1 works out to 5966.23 AA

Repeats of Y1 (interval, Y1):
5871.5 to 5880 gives 5876.25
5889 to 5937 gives 5889.79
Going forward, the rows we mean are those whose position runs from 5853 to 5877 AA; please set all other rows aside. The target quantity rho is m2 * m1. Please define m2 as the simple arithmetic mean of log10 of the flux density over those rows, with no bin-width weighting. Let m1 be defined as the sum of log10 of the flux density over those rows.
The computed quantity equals 22.8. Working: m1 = 20.3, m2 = 1.13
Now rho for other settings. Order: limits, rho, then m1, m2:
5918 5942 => 22.8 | 20.2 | 1.12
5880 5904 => 22.1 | 20.0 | 1.11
